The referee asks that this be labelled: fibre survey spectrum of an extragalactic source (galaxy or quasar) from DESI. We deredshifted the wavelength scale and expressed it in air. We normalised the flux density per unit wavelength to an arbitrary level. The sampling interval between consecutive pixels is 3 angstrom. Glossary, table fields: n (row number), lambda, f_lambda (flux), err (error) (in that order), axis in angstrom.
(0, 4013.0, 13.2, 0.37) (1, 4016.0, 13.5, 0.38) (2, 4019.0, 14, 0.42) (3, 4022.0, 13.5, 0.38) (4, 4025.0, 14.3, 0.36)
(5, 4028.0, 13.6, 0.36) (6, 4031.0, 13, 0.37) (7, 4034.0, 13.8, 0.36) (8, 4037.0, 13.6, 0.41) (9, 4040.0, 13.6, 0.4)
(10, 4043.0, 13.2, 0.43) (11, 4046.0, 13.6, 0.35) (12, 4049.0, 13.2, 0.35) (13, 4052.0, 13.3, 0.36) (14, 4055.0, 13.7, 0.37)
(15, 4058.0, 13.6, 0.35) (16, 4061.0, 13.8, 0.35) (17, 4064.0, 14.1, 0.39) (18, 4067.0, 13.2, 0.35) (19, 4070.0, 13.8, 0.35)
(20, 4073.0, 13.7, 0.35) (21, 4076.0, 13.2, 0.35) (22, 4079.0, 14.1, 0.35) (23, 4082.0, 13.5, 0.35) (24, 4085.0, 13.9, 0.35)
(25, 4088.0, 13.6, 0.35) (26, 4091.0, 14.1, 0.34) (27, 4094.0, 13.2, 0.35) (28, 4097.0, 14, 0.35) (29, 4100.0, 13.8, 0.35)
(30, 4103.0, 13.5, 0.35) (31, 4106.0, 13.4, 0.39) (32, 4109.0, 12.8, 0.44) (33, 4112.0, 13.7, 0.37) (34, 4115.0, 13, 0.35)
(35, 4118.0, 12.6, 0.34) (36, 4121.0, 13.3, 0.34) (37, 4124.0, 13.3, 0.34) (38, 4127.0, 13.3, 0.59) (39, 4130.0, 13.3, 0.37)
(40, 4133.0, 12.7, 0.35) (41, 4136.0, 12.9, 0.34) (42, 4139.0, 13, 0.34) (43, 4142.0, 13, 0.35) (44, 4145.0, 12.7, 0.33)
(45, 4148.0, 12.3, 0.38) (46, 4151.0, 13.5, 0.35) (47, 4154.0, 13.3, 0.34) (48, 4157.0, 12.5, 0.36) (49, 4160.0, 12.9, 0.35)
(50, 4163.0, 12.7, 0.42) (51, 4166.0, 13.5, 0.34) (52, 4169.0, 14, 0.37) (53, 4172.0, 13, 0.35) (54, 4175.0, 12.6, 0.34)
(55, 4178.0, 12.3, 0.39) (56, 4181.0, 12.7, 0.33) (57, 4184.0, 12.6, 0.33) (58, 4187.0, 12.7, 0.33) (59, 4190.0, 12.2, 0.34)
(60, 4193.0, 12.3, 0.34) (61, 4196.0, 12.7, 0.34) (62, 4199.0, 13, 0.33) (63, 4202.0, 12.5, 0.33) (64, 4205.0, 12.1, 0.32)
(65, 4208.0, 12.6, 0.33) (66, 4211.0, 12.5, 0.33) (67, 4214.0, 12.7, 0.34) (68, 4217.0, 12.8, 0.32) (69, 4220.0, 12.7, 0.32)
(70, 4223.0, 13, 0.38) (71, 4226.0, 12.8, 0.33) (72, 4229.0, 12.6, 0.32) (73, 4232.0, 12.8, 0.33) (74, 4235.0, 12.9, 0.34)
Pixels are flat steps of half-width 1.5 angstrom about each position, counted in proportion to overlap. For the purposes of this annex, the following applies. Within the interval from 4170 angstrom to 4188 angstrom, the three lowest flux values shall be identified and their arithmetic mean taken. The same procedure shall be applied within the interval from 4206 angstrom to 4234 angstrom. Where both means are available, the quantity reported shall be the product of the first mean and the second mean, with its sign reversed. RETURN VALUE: -157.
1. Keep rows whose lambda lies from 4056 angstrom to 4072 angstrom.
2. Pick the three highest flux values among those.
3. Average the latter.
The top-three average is 13.9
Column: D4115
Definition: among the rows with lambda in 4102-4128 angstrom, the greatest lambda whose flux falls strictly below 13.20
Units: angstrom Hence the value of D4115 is 4118.0 angstrom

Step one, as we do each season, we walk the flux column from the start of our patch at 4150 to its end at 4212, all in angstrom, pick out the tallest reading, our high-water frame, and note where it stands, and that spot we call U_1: 4169.0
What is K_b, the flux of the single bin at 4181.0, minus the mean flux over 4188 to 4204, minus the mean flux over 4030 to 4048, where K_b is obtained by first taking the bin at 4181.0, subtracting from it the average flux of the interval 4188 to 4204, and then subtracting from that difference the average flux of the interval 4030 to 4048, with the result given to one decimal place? -13.3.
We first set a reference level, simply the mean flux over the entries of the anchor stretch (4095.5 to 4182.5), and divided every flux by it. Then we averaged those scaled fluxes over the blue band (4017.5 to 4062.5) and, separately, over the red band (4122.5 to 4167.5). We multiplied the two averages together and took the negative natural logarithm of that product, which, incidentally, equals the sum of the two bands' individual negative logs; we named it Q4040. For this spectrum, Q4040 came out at -0.03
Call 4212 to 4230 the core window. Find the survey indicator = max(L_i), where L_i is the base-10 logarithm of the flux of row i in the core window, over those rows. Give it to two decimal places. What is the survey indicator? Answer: 1.11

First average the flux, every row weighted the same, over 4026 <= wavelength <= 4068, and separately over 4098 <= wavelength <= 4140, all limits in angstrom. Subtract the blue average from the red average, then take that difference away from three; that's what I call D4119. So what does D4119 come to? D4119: 3.34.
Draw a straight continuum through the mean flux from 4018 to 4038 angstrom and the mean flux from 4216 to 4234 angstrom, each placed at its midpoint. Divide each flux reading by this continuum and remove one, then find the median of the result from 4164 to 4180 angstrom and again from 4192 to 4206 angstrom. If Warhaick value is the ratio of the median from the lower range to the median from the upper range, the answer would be 0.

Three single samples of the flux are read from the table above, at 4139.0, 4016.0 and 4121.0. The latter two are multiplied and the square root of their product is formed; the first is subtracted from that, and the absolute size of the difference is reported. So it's 0.40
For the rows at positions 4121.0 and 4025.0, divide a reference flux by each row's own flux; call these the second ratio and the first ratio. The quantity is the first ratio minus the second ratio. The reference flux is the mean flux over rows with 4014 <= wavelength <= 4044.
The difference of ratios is -0.072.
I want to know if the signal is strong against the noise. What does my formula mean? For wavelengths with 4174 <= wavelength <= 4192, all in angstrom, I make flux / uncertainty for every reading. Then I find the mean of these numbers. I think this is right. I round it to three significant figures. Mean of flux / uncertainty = 36.6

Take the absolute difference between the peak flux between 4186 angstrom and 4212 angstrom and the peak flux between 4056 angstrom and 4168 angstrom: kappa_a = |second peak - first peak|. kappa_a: 1.1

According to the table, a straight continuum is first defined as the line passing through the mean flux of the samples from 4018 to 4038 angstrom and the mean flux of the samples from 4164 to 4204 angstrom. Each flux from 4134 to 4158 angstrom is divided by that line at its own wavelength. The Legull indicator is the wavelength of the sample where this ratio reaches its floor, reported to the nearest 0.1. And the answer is 4148.0 angstrom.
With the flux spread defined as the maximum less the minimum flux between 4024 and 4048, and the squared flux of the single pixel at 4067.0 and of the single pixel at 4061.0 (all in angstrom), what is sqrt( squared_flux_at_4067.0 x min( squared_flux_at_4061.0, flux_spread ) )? 15.1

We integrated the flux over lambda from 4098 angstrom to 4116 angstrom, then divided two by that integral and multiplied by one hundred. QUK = 0.83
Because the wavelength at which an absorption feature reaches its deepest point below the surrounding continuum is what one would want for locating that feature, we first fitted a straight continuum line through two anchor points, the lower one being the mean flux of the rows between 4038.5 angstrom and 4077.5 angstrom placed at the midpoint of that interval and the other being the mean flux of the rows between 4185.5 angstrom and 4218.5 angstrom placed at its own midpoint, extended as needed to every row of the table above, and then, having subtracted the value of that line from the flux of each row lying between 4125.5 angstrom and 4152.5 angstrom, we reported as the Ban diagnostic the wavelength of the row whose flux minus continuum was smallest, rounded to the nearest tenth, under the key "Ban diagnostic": 4148.0 angstrom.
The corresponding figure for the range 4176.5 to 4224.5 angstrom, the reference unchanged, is 4190.0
